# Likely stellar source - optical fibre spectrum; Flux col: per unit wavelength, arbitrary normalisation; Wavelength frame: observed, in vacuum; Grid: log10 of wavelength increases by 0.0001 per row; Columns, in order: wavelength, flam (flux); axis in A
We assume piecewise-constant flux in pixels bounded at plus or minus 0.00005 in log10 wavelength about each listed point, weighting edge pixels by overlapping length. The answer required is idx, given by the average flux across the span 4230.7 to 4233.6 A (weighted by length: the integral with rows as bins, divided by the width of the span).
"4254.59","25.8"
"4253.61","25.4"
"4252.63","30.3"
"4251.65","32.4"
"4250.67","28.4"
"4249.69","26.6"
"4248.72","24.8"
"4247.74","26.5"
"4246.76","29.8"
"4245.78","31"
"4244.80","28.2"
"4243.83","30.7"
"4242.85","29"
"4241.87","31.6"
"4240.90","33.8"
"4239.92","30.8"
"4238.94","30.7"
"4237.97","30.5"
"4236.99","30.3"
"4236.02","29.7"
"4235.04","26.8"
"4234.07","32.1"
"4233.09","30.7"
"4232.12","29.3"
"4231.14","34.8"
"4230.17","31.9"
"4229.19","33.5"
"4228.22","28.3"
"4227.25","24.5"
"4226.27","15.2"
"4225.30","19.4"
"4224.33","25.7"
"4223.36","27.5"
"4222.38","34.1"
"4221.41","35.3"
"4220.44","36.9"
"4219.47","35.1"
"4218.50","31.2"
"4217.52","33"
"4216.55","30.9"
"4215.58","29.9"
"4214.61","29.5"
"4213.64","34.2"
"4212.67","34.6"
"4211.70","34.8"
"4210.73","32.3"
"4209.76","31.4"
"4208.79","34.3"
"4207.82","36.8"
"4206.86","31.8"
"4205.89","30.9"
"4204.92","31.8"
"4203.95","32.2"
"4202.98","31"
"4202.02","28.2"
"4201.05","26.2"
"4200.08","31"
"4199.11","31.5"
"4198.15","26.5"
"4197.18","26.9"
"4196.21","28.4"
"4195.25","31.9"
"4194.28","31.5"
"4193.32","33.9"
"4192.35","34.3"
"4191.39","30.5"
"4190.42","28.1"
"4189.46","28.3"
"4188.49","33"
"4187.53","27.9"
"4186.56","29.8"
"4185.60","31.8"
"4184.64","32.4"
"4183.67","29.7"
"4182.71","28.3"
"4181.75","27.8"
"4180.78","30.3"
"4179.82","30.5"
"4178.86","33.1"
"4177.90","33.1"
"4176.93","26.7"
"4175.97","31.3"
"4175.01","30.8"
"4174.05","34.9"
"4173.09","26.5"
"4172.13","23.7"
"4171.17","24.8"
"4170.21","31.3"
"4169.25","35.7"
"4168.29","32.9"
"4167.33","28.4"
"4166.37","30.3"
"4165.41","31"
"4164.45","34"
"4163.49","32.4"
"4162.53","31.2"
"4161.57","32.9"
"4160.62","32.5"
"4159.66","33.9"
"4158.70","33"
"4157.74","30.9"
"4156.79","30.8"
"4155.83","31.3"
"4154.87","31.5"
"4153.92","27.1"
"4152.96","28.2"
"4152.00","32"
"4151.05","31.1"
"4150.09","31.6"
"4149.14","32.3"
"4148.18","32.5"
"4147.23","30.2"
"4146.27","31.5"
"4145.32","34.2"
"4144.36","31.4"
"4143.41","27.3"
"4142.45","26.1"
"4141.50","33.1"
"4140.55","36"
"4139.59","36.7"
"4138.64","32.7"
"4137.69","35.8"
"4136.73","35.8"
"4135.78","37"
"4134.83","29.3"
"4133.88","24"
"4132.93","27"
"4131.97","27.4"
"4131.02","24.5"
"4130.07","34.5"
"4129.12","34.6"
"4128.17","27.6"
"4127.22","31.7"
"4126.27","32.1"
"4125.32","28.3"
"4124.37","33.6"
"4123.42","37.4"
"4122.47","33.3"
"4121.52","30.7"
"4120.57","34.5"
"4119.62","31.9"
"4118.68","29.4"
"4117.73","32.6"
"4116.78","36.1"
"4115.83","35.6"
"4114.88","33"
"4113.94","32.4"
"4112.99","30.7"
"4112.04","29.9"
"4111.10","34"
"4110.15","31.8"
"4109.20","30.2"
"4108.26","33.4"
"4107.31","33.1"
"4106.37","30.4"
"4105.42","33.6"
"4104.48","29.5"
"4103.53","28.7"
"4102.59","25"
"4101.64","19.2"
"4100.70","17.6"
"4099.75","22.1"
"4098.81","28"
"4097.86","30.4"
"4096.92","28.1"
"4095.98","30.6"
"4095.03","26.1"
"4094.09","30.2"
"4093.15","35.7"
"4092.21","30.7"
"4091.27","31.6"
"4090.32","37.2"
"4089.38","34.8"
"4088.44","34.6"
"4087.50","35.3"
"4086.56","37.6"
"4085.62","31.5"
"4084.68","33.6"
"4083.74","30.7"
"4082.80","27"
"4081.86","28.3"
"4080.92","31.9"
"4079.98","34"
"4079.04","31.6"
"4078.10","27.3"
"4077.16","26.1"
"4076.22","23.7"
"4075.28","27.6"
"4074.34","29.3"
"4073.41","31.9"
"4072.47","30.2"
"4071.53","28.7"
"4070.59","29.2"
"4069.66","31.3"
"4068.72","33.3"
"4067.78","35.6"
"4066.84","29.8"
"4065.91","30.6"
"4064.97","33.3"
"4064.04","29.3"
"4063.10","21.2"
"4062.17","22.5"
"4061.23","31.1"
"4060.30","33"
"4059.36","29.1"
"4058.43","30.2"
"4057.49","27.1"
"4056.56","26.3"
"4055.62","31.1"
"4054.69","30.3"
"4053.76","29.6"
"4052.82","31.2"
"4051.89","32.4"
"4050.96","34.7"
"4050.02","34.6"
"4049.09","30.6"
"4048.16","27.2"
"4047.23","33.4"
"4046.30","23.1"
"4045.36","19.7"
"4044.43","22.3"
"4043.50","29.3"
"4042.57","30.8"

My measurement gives 31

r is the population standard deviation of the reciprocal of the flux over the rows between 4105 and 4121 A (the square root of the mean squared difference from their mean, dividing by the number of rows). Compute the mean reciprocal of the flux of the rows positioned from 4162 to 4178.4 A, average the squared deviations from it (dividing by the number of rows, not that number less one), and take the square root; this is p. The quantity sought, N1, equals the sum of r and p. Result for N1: 0.0057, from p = 0.0039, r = 0.0018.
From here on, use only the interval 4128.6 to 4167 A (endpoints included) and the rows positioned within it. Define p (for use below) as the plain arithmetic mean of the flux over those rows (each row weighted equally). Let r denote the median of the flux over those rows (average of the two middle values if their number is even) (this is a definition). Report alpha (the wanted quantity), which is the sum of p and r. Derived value 63.0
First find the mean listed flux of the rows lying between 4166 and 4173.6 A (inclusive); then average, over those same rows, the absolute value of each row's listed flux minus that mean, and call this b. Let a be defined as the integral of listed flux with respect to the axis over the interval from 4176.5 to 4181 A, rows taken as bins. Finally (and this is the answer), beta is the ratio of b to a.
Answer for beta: 0.024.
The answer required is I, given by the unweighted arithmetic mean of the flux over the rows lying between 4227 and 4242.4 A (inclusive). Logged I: 30.6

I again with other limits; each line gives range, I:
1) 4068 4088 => 30.5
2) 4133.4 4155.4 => 31.6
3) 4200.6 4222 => 32.4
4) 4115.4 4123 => 33.0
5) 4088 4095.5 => 32.6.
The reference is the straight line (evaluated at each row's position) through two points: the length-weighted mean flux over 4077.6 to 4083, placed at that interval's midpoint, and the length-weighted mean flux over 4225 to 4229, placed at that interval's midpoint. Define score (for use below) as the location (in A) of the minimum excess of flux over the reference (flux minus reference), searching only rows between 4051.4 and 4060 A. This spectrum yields 4056.56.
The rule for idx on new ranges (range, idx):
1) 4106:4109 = 32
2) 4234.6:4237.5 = 29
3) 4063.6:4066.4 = 31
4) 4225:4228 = 20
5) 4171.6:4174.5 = 28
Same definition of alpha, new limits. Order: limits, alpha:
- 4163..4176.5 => 61.7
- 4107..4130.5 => 65.1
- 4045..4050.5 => 57.0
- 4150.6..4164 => 62.7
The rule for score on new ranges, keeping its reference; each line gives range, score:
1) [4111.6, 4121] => 4118.68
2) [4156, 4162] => 4156.79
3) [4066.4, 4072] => 4071.53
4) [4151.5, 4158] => 4153.92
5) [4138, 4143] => 4142.45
